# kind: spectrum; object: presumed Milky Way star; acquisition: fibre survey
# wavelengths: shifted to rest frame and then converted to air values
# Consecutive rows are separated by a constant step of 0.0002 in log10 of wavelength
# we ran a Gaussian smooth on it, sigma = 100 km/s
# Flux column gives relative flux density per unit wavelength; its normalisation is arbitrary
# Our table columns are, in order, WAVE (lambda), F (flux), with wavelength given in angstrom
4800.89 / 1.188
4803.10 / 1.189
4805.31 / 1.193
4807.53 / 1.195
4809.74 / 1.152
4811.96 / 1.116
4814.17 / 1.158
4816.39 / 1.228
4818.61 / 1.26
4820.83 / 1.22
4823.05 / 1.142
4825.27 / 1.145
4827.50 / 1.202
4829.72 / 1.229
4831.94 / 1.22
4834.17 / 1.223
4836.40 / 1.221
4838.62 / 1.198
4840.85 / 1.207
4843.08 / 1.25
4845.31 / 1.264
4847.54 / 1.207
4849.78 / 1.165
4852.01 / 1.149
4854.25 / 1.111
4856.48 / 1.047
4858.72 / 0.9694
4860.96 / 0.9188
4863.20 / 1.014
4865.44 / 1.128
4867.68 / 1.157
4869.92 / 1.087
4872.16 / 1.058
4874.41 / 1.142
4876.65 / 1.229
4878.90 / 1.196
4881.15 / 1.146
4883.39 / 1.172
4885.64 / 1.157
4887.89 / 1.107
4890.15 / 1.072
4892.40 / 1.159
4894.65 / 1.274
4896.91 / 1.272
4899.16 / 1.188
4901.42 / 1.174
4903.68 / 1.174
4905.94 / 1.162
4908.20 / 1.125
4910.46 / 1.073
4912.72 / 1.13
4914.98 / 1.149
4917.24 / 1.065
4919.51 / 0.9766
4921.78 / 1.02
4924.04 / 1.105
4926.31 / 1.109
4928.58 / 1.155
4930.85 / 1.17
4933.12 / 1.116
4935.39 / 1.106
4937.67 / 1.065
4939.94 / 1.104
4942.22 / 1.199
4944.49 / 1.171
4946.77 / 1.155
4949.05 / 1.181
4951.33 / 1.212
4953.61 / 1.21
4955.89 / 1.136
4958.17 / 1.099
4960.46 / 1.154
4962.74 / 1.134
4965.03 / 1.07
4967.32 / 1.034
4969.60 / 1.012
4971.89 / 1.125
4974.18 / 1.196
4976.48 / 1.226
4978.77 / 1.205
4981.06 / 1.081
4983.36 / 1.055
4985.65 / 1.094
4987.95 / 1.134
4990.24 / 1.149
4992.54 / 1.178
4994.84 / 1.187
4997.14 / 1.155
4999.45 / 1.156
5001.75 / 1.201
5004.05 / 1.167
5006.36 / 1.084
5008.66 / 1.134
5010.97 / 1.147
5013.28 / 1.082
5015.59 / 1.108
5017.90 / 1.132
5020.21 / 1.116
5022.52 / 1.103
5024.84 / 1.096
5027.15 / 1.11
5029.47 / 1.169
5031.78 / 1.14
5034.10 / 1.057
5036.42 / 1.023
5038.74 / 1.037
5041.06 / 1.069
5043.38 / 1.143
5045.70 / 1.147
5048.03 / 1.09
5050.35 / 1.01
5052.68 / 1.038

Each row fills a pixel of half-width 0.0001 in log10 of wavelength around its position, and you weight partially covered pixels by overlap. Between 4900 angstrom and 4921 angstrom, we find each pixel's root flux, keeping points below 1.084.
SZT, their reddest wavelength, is 4919.51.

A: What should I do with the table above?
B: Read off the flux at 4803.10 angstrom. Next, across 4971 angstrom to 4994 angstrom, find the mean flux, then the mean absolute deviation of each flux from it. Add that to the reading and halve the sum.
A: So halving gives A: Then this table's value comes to 0.618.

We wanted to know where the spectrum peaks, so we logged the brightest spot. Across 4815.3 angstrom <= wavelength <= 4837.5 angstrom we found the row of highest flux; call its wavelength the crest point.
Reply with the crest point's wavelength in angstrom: 4818.61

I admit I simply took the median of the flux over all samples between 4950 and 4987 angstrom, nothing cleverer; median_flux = 1.13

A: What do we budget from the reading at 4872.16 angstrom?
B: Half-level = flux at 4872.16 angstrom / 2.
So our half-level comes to 0.53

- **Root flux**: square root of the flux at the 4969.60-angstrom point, 1.01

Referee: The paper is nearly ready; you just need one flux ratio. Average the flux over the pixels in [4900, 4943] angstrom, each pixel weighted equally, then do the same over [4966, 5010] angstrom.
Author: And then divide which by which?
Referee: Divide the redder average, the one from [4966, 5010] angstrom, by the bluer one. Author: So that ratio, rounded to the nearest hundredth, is 1.02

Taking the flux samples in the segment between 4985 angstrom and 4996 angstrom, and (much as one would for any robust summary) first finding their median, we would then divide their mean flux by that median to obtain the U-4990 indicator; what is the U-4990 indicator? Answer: 1.00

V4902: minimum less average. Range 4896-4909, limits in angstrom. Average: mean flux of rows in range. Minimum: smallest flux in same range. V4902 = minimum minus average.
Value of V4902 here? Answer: -0.057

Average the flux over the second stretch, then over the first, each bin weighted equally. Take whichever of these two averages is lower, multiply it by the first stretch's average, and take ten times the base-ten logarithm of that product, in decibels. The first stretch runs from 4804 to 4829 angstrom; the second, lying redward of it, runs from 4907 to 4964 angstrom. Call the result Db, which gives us 1.24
